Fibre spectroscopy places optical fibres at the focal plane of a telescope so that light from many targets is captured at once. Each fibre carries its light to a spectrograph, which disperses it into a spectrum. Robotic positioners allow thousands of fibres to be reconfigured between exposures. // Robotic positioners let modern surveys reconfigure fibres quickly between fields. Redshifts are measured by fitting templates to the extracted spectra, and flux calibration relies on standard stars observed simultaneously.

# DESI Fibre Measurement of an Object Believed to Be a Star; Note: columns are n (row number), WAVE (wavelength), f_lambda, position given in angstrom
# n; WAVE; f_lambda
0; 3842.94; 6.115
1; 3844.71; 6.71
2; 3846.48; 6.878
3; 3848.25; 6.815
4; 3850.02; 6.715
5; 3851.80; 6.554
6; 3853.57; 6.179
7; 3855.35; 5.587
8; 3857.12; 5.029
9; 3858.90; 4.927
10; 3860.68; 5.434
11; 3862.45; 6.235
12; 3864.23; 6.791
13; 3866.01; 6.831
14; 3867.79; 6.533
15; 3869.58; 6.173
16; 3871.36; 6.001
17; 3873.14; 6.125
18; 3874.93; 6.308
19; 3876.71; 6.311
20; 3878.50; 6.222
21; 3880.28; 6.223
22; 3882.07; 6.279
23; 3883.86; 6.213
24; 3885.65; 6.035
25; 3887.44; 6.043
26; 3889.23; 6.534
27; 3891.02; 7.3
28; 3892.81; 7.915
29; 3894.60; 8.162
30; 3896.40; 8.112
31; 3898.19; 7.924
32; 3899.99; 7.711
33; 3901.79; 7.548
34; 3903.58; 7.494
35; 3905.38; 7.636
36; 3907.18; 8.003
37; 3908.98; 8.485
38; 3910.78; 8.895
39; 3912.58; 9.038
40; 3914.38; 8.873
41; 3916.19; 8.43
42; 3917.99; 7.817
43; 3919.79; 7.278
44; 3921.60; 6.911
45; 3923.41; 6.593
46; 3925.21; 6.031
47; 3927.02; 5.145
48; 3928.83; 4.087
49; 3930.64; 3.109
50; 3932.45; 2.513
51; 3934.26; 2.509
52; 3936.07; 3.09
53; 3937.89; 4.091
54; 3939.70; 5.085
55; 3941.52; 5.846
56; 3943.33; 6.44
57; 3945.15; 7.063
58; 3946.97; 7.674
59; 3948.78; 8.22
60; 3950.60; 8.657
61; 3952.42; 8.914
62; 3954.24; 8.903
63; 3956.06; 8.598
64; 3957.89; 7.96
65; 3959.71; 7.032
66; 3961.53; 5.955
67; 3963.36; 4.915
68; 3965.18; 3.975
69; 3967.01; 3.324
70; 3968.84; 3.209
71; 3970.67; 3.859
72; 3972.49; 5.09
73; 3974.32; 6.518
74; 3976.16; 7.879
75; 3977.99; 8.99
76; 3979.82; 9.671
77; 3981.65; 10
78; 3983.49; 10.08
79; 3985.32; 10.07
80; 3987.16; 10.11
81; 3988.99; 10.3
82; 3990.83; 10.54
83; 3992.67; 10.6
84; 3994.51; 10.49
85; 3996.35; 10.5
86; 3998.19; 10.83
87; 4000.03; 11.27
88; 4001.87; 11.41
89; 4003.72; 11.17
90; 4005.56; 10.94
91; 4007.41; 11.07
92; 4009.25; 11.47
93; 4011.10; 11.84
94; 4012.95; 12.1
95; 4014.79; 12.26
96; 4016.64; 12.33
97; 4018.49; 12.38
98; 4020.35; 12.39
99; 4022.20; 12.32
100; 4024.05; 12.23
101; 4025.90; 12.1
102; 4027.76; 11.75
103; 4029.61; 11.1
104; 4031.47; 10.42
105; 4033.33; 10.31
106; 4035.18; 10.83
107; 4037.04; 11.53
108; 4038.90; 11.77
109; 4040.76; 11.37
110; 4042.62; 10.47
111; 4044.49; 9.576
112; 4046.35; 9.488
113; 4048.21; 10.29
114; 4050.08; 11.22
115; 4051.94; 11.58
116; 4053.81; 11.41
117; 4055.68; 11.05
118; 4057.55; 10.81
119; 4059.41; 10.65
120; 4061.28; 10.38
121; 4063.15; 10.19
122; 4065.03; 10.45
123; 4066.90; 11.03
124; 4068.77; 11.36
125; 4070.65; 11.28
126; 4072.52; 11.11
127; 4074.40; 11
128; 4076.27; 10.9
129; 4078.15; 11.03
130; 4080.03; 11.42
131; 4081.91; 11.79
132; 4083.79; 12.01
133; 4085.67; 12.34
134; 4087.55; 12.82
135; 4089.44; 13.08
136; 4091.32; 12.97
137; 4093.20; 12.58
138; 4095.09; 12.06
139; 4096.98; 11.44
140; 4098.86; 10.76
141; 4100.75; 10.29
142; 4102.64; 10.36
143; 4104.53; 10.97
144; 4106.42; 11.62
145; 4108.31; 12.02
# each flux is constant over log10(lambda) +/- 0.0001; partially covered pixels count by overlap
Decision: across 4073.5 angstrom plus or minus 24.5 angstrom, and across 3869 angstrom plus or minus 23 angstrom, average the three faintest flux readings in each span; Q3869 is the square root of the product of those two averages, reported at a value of 7.3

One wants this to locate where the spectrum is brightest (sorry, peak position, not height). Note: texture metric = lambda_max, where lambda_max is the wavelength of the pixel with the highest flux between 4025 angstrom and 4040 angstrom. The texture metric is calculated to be 4025.90 angstrom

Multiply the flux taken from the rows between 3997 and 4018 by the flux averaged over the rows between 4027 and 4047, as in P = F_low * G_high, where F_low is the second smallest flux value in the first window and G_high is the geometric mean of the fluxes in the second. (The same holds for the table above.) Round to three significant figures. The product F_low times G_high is 118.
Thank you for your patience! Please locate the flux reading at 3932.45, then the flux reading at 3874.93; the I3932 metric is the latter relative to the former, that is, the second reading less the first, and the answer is 3.8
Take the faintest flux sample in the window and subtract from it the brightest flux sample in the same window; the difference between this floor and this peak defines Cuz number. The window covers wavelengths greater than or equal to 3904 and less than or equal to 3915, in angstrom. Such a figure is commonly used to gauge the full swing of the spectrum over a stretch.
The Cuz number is -1.40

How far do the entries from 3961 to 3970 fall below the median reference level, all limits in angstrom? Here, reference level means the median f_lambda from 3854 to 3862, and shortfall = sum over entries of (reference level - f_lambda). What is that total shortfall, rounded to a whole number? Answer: 5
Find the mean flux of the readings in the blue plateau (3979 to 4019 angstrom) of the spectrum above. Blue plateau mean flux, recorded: 11.0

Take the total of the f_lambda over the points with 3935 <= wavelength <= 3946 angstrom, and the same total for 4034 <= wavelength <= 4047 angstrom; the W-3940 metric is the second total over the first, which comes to 2.4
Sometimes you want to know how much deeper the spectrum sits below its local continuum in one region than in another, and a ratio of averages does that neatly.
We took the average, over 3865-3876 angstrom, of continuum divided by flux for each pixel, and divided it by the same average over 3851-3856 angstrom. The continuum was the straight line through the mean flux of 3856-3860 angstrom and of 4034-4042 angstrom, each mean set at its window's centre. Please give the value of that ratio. 1.08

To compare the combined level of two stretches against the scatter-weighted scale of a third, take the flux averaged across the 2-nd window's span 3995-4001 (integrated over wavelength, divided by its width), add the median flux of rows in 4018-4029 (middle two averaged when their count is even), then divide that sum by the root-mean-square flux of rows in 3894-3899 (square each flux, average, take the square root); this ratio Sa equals 2.9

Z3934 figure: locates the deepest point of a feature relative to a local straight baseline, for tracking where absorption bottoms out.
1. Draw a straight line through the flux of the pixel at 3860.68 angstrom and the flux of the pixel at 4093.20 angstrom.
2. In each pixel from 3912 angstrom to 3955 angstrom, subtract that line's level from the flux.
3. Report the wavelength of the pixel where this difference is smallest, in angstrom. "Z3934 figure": 3934.26 angstrom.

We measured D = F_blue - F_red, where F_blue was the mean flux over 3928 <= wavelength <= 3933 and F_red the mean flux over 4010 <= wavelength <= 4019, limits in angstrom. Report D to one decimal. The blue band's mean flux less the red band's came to -8.9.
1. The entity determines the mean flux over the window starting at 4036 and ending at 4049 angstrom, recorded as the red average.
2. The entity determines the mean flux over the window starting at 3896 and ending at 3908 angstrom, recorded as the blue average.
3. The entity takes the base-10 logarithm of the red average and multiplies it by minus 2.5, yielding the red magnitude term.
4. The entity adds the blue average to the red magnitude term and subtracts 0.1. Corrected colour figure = 5.1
